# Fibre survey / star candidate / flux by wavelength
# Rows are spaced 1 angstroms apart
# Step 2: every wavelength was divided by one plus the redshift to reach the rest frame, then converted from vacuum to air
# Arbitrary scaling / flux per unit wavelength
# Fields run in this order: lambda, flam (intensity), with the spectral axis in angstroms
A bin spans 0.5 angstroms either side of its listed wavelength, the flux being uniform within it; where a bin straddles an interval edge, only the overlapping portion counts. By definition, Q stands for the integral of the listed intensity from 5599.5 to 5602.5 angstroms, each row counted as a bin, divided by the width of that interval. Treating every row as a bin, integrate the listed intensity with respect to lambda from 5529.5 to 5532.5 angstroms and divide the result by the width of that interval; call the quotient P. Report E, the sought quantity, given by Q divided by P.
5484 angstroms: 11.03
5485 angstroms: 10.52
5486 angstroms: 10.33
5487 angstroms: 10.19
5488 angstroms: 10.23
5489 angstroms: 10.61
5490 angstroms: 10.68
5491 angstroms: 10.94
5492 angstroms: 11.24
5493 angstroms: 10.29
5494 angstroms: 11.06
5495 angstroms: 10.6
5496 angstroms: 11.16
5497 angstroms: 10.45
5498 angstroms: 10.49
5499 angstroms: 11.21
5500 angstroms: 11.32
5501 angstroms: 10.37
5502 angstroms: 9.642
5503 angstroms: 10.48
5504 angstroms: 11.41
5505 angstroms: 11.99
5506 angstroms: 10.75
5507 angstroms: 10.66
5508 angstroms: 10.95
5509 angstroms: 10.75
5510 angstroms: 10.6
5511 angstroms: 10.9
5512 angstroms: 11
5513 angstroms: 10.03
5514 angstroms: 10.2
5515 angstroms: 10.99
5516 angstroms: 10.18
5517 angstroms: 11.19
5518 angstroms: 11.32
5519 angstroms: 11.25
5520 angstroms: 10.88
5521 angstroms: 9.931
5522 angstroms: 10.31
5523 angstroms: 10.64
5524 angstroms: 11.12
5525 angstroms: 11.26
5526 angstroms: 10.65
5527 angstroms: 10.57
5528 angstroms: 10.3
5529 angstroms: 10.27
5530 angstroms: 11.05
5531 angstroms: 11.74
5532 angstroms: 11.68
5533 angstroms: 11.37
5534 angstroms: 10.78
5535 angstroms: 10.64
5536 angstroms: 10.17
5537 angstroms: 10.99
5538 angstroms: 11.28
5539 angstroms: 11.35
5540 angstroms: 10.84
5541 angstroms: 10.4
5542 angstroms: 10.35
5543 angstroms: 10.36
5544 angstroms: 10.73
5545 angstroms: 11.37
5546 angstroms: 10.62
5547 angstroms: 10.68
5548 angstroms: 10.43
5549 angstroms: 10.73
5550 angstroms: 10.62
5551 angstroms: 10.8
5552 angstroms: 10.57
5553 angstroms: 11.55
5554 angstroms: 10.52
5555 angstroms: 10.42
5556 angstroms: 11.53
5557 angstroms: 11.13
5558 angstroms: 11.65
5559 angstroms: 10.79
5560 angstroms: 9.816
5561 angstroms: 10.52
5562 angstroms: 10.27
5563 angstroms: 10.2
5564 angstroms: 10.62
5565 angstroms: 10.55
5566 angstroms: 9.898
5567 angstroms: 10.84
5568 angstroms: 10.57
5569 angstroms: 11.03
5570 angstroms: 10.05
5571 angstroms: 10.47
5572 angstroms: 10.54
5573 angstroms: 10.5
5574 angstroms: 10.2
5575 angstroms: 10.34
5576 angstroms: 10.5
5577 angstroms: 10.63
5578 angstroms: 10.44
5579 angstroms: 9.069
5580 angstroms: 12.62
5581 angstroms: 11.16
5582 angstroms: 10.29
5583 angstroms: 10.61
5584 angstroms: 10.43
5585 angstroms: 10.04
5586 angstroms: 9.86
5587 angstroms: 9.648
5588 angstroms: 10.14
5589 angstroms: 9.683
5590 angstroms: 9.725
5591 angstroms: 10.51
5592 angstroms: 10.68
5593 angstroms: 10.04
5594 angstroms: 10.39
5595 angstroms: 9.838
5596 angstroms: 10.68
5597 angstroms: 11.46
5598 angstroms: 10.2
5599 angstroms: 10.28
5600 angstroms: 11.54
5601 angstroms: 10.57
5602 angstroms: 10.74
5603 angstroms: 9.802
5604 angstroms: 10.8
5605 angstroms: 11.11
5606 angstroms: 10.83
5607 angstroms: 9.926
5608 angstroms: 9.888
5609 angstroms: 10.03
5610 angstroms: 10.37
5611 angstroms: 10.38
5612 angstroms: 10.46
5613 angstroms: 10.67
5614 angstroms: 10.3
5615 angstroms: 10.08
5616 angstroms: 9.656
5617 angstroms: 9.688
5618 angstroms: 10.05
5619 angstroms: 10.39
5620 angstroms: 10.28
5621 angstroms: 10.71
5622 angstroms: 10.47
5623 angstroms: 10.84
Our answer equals 0.95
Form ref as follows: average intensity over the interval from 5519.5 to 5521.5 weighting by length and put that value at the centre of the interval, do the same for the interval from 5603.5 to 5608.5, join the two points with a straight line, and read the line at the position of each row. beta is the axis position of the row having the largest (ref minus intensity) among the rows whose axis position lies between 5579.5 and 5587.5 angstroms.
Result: 5587 angstroms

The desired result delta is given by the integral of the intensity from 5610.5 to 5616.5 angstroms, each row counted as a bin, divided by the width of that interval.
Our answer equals 10.3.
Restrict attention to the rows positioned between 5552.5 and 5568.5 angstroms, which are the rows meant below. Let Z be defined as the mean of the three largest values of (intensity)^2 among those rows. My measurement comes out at 134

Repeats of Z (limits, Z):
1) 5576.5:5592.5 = 133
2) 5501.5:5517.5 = 133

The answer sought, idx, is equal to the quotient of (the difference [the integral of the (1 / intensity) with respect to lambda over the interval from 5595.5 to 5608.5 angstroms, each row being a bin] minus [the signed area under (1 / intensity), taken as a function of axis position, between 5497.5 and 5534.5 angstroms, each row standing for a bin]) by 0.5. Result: -4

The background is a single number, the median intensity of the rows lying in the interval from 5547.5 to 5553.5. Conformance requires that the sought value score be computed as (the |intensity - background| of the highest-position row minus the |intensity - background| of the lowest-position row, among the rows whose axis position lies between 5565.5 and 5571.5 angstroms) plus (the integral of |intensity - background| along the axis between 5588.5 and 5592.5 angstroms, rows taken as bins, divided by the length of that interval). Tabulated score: 0.0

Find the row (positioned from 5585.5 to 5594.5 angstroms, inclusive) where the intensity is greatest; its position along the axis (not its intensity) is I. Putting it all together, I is 5592 angstroms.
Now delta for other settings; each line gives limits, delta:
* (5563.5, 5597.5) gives 10.4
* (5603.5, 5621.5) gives 10.3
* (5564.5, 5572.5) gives 10.5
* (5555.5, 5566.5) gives 10.6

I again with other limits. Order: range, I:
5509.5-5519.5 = 5518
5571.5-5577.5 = 5577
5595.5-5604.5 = 5600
